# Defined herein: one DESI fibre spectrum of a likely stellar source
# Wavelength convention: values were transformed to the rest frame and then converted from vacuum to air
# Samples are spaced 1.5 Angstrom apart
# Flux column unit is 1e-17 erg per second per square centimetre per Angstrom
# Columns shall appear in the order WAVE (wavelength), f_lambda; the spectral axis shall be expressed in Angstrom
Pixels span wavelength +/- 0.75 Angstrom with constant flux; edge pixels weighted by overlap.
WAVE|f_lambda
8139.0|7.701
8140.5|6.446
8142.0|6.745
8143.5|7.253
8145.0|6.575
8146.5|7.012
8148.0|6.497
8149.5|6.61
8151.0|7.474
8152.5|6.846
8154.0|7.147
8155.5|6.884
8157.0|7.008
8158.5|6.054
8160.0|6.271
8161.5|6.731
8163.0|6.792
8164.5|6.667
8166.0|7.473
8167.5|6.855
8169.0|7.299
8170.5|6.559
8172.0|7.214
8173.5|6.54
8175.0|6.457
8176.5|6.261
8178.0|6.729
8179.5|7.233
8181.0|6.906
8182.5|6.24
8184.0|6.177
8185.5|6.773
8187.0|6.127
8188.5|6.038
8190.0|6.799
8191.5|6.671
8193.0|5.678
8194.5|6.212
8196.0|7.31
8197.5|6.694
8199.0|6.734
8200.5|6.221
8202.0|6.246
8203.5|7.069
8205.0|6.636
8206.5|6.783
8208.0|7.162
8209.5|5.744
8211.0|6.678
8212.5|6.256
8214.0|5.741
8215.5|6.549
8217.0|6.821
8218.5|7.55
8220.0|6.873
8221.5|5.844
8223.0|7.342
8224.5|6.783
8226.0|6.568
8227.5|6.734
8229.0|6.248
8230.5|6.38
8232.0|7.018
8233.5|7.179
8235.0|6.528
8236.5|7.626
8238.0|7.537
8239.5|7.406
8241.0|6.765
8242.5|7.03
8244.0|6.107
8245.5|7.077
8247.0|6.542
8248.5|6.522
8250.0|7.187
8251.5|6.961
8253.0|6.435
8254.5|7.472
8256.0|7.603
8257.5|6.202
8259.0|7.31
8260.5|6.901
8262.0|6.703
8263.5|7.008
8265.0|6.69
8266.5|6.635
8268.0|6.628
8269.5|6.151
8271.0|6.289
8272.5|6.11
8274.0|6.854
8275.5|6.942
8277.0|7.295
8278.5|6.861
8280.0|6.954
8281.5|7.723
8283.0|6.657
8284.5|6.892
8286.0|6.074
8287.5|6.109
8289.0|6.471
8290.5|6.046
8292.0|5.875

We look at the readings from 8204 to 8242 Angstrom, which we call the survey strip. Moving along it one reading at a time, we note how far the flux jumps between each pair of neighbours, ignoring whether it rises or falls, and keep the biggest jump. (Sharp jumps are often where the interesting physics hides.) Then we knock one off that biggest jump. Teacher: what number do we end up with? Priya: 0.50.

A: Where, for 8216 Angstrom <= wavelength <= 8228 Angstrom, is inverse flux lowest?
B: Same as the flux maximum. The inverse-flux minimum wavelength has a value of 8218.5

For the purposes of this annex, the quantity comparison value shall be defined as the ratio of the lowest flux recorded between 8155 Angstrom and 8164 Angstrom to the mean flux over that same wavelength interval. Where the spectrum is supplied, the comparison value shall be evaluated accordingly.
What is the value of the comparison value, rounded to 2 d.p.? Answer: 0.91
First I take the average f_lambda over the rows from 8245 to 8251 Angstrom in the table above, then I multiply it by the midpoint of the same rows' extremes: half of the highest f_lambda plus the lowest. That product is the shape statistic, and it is 46.8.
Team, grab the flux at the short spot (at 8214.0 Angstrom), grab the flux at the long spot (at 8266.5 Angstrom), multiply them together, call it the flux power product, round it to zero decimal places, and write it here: 38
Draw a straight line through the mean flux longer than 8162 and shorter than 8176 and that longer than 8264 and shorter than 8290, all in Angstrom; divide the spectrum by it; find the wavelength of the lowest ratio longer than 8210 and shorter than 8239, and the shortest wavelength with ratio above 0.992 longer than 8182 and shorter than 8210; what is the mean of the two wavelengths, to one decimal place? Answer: 8202.0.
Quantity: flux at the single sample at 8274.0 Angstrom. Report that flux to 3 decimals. 6.854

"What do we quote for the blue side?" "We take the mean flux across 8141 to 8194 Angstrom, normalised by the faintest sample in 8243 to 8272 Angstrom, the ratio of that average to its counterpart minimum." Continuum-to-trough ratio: 1.10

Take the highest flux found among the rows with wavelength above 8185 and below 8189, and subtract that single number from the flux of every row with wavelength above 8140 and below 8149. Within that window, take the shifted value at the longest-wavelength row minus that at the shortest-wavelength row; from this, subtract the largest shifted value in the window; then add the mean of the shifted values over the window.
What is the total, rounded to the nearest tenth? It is -0.4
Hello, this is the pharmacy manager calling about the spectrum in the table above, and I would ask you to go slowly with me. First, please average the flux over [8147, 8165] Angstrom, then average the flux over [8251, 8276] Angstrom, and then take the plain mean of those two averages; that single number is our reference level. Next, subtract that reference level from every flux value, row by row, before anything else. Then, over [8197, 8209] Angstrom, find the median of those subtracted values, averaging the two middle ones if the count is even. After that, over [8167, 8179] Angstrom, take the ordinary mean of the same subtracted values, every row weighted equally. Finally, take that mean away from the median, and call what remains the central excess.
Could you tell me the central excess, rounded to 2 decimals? -0.03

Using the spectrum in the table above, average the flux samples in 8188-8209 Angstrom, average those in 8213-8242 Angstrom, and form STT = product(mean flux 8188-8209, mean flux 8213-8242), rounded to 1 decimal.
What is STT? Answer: 44.9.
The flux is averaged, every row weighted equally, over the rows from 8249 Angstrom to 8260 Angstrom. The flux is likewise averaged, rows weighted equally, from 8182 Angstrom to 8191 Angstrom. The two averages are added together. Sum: 13.4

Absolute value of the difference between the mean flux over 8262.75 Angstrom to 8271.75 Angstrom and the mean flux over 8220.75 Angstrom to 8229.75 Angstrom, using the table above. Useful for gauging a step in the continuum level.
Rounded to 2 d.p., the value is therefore 0.02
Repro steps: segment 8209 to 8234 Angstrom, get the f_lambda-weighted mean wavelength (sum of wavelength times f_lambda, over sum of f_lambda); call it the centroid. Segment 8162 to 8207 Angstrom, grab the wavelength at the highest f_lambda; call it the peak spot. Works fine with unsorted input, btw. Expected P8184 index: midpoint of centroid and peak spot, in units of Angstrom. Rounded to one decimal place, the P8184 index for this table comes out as 8193.9 Angstrom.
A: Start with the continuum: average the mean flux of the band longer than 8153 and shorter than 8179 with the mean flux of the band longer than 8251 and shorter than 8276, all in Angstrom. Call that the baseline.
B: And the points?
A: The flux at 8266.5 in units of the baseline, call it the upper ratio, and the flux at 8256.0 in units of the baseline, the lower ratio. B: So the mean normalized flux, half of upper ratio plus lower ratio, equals 1.05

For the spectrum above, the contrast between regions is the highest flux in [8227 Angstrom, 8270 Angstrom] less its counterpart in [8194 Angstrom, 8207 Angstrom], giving 0.32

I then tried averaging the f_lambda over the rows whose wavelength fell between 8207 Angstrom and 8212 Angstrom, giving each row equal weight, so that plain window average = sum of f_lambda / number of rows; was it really 6.53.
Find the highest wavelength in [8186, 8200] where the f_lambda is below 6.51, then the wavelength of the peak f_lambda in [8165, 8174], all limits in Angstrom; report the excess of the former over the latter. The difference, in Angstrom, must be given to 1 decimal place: 28.5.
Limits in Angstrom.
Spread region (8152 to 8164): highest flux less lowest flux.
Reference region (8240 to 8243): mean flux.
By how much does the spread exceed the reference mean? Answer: -5.8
